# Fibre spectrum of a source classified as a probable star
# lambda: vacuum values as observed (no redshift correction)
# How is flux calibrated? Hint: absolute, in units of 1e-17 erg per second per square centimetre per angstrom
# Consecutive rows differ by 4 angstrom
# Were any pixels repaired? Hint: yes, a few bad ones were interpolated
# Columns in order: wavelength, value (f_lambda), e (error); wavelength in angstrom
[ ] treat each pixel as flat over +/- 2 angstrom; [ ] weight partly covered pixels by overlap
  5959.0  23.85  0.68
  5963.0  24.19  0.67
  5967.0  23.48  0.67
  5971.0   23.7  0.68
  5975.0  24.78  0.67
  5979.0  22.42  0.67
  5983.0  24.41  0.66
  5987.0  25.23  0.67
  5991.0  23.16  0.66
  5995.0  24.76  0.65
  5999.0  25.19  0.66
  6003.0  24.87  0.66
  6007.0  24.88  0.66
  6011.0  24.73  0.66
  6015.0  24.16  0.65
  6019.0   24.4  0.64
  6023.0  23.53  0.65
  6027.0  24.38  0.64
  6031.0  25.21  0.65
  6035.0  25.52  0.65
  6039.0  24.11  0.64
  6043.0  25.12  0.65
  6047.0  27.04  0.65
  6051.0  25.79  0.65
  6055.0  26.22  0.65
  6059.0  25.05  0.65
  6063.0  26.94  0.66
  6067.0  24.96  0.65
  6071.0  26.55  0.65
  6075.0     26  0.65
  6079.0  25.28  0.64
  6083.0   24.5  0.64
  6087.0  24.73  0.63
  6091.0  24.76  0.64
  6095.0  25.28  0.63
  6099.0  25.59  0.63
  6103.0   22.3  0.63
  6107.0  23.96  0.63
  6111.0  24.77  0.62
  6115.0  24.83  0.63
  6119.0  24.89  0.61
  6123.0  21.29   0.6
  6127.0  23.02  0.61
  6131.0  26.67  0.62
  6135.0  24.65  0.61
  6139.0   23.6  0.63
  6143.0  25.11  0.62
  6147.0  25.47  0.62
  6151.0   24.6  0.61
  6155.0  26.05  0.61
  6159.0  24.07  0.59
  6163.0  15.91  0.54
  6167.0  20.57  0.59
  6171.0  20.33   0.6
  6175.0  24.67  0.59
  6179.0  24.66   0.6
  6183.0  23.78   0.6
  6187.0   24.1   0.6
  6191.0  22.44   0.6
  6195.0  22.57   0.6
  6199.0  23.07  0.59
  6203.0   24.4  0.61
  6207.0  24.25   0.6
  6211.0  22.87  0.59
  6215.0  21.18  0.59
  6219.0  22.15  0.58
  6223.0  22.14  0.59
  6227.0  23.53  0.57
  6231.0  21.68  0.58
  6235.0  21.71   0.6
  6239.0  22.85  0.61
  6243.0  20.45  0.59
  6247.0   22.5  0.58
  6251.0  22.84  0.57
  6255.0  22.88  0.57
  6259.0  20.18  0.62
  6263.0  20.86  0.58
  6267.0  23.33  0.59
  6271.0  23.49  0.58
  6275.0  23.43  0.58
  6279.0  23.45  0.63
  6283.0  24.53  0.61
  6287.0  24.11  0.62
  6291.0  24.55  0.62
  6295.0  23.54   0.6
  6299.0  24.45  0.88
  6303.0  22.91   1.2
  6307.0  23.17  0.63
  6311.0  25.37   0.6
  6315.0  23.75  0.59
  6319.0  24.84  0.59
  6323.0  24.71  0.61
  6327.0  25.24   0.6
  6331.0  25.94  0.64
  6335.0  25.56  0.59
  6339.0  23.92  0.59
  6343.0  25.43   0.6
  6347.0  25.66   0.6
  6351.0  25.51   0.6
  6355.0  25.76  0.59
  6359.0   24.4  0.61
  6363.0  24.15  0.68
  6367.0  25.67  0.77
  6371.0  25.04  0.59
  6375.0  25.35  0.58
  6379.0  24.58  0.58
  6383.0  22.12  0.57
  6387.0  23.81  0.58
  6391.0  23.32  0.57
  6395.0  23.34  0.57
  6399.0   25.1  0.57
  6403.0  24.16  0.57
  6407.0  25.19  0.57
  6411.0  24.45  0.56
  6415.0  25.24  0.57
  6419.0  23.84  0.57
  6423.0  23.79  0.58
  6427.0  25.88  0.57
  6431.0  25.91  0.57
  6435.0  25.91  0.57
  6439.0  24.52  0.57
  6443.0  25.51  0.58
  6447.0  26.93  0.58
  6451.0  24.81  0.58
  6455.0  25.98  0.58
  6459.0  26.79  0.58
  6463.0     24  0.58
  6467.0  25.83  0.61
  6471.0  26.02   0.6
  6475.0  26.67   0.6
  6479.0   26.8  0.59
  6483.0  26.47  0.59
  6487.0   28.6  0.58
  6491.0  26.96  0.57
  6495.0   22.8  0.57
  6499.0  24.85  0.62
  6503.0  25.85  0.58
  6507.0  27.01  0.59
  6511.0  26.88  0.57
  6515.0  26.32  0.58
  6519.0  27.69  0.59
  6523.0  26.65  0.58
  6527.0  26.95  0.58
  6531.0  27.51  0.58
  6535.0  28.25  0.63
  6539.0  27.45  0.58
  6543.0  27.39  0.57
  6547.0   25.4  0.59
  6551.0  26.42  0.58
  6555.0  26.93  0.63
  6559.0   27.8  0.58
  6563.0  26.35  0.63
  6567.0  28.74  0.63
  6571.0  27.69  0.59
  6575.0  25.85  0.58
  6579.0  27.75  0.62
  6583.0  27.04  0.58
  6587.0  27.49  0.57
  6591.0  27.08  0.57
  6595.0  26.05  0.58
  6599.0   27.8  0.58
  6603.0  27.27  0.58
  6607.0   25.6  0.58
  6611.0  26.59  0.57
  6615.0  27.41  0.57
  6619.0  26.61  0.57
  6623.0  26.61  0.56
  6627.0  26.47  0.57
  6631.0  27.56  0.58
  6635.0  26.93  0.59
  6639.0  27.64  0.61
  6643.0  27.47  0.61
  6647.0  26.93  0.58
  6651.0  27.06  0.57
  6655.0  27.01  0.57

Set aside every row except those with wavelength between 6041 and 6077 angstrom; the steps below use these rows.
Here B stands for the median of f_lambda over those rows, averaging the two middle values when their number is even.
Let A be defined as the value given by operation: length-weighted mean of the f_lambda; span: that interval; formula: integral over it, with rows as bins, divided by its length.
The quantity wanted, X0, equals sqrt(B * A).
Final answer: 26.0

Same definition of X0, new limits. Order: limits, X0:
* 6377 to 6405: 23.8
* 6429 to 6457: 25.8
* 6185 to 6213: 23.2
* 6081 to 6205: 24.1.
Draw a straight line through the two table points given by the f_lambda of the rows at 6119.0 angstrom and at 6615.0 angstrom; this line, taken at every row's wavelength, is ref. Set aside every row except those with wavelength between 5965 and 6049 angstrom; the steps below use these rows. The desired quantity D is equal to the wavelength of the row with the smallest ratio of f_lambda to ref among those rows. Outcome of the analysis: 5979.0 angstrom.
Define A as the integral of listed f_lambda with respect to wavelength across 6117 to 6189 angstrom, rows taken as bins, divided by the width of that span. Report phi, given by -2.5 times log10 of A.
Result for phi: -3.43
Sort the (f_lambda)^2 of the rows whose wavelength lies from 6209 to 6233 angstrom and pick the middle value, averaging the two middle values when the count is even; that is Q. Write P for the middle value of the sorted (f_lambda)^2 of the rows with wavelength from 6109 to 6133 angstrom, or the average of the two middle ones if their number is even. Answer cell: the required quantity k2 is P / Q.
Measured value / 1.25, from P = 615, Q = 490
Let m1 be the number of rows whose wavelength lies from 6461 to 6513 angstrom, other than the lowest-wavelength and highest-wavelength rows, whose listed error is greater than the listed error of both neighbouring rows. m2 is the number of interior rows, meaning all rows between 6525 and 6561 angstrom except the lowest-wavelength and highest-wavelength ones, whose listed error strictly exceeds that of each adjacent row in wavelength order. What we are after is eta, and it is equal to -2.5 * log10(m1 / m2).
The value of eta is 0.0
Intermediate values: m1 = 3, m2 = 3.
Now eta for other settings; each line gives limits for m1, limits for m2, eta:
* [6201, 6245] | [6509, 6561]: 0.8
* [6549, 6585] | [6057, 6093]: -0.8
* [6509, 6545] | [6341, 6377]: -0.8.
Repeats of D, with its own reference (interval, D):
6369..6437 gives 6383.0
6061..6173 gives 6163.0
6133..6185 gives 6163.0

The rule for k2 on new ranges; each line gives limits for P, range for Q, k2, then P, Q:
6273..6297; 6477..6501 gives 0.80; 568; 709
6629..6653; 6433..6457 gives 1.12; 743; 661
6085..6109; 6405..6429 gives 0.99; 612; 616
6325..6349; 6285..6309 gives 1.14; 650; 568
